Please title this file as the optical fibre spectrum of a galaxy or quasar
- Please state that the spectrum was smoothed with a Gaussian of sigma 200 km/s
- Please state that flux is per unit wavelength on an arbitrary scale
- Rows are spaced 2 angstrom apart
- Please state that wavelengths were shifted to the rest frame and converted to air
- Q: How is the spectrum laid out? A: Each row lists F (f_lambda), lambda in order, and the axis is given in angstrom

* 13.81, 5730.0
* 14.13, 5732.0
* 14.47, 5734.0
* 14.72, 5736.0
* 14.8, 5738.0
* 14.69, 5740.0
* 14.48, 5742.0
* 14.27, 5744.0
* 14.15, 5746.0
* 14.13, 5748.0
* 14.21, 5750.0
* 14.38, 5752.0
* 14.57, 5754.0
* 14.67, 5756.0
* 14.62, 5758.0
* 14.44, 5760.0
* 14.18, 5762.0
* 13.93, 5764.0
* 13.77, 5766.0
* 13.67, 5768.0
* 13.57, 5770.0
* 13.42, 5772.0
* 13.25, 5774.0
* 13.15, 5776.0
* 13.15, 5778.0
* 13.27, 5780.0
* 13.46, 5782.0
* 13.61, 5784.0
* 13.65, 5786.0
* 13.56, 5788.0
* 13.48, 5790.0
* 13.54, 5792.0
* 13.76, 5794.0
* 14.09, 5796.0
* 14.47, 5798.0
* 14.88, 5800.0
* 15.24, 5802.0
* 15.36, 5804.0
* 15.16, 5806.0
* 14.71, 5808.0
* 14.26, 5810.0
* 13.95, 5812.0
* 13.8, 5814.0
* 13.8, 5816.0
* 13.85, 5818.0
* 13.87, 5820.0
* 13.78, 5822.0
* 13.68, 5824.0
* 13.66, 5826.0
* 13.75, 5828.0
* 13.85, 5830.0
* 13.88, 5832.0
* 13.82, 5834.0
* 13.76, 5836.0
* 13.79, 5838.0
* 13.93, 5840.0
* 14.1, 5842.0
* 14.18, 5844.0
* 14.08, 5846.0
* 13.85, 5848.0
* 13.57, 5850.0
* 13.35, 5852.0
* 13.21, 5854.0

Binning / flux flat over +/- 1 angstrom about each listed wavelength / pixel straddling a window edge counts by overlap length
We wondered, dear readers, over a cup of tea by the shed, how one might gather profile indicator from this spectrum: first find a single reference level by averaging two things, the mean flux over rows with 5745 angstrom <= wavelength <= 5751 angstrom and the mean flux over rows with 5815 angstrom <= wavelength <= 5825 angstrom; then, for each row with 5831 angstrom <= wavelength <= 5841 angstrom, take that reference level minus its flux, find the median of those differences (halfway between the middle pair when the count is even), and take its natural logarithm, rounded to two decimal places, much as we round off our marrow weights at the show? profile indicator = -1.83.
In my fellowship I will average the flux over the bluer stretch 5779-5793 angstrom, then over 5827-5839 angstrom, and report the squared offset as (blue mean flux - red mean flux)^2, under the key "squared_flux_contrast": 0.09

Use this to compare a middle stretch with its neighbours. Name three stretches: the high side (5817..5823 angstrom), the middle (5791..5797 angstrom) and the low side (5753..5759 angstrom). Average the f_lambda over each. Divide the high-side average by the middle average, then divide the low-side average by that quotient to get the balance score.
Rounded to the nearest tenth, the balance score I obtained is 14.6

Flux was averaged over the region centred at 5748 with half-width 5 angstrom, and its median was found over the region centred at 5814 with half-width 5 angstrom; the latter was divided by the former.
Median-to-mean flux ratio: 0.97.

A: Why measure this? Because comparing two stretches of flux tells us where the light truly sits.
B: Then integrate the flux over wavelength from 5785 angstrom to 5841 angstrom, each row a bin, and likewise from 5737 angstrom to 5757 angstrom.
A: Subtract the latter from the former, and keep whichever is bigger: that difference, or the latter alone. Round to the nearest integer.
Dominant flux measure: 498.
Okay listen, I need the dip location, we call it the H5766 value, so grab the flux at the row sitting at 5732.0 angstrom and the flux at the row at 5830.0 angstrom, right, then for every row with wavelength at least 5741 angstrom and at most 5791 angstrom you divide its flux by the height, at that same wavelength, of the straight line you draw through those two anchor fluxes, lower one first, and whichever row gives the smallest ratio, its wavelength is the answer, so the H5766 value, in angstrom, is 5776.0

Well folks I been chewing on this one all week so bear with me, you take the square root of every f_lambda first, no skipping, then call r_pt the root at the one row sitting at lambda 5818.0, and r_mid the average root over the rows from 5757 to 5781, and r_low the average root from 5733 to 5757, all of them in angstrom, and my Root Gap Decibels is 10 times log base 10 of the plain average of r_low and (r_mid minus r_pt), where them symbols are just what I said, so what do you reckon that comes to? 2.77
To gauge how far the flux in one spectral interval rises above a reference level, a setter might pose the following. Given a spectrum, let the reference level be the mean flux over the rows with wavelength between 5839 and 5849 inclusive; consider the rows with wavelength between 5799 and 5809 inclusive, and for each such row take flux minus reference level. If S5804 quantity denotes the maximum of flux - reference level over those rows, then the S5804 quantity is 1.3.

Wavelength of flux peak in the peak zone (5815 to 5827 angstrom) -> 5820.0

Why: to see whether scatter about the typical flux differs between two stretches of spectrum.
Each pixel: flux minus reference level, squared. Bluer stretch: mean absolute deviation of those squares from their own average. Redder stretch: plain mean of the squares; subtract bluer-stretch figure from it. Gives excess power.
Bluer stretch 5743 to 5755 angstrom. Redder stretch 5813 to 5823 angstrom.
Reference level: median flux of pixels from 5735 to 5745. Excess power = 0.7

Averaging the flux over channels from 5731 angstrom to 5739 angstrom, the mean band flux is 14.5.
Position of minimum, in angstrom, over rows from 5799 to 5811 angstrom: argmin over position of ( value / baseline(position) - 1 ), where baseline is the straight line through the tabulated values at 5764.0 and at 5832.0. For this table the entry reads 5810.0 angstrom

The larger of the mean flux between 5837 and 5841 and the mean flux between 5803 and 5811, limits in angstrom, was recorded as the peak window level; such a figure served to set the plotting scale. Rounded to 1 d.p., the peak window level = 14.9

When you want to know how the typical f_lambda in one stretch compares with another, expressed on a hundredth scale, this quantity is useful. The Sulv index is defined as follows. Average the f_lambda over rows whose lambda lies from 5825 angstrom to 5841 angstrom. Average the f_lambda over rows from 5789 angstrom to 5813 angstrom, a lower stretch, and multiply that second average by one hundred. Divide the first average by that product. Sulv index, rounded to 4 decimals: 0.0096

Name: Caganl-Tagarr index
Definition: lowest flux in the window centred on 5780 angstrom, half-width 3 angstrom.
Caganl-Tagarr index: 13.15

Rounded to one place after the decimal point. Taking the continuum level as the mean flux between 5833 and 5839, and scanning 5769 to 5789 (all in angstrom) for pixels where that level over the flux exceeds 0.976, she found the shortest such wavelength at 5770.0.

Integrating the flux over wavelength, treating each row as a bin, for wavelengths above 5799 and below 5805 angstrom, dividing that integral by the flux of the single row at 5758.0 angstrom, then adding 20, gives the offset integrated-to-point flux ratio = 26.2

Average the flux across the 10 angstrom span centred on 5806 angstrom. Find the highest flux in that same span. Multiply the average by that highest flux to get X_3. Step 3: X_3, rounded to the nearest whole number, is 230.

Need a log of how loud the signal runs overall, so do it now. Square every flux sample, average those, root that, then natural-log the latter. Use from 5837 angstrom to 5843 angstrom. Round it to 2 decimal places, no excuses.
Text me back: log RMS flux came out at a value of 2.63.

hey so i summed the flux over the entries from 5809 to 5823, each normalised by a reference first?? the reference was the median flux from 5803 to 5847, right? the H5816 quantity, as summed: 7.02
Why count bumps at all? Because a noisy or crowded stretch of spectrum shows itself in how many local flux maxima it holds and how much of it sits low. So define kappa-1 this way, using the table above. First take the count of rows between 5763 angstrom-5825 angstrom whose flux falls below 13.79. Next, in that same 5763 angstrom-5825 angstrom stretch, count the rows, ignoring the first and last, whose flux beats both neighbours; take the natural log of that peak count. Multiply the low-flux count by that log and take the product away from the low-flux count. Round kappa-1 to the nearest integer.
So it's -2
